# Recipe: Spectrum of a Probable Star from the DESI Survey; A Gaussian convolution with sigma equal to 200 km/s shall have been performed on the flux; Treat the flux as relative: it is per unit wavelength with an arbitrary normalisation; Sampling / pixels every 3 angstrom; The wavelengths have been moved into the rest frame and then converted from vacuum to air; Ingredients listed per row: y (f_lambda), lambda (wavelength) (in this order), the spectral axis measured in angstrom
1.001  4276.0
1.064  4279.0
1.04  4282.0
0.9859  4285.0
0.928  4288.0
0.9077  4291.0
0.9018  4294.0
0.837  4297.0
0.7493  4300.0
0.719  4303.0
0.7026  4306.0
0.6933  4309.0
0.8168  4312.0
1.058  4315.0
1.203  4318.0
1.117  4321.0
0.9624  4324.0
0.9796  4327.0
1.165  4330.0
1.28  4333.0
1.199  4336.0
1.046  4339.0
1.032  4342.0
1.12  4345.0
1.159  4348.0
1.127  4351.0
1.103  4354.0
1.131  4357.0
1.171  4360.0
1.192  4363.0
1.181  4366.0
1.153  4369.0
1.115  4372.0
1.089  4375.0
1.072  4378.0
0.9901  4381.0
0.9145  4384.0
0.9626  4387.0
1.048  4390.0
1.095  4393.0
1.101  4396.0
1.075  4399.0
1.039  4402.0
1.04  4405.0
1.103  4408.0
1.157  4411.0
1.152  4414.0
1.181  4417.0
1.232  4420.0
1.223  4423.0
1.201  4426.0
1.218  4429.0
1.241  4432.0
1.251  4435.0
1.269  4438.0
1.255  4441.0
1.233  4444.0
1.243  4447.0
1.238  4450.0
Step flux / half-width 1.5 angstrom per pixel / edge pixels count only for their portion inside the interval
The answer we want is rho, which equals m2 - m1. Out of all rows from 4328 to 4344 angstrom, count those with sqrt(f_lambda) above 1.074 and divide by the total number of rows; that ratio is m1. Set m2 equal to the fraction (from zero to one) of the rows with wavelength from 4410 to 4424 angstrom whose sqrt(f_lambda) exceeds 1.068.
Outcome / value 0.4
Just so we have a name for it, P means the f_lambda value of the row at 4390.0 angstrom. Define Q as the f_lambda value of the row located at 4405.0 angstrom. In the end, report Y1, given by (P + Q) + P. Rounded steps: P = 1.048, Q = 1.04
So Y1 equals 3.14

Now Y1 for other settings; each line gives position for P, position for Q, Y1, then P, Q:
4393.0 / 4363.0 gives 3.38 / 1.095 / 1.192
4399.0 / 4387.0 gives 3.11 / 1.075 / 0.9626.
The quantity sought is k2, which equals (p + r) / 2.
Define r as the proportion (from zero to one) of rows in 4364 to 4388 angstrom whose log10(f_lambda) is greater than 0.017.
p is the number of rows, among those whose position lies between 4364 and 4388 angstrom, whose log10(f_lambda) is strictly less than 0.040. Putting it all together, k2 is 2.8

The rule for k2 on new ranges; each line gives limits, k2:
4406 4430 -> 0.5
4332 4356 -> 1.4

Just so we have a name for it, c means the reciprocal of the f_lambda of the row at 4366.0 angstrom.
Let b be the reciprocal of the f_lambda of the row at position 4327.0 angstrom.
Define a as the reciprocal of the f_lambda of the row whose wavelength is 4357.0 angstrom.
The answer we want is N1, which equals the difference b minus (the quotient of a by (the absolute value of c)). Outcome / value -0.02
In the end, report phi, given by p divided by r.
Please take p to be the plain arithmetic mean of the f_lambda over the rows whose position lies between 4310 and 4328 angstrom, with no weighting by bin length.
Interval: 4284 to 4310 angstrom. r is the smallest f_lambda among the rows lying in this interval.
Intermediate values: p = 1.02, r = 0.6933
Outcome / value 1.5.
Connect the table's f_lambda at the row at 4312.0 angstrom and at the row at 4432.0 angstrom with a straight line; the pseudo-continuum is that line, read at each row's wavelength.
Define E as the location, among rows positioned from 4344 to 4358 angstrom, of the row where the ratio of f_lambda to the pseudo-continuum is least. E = 4354.0 angstrom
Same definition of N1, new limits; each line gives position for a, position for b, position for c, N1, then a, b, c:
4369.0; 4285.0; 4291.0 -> 0.23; 0.87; 1.01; 1.10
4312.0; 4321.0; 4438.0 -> -0.66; 1.22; 0.90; 0.79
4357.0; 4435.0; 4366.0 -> -0.24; 0.88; 0.80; 0.85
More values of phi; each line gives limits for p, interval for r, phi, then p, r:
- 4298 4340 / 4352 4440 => 1.1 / 0.98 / 0.9145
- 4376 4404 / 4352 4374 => 0.9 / 1.03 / 1.103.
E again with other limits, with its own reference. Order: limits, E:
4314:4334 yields 4324.0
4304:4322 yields 4309.0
